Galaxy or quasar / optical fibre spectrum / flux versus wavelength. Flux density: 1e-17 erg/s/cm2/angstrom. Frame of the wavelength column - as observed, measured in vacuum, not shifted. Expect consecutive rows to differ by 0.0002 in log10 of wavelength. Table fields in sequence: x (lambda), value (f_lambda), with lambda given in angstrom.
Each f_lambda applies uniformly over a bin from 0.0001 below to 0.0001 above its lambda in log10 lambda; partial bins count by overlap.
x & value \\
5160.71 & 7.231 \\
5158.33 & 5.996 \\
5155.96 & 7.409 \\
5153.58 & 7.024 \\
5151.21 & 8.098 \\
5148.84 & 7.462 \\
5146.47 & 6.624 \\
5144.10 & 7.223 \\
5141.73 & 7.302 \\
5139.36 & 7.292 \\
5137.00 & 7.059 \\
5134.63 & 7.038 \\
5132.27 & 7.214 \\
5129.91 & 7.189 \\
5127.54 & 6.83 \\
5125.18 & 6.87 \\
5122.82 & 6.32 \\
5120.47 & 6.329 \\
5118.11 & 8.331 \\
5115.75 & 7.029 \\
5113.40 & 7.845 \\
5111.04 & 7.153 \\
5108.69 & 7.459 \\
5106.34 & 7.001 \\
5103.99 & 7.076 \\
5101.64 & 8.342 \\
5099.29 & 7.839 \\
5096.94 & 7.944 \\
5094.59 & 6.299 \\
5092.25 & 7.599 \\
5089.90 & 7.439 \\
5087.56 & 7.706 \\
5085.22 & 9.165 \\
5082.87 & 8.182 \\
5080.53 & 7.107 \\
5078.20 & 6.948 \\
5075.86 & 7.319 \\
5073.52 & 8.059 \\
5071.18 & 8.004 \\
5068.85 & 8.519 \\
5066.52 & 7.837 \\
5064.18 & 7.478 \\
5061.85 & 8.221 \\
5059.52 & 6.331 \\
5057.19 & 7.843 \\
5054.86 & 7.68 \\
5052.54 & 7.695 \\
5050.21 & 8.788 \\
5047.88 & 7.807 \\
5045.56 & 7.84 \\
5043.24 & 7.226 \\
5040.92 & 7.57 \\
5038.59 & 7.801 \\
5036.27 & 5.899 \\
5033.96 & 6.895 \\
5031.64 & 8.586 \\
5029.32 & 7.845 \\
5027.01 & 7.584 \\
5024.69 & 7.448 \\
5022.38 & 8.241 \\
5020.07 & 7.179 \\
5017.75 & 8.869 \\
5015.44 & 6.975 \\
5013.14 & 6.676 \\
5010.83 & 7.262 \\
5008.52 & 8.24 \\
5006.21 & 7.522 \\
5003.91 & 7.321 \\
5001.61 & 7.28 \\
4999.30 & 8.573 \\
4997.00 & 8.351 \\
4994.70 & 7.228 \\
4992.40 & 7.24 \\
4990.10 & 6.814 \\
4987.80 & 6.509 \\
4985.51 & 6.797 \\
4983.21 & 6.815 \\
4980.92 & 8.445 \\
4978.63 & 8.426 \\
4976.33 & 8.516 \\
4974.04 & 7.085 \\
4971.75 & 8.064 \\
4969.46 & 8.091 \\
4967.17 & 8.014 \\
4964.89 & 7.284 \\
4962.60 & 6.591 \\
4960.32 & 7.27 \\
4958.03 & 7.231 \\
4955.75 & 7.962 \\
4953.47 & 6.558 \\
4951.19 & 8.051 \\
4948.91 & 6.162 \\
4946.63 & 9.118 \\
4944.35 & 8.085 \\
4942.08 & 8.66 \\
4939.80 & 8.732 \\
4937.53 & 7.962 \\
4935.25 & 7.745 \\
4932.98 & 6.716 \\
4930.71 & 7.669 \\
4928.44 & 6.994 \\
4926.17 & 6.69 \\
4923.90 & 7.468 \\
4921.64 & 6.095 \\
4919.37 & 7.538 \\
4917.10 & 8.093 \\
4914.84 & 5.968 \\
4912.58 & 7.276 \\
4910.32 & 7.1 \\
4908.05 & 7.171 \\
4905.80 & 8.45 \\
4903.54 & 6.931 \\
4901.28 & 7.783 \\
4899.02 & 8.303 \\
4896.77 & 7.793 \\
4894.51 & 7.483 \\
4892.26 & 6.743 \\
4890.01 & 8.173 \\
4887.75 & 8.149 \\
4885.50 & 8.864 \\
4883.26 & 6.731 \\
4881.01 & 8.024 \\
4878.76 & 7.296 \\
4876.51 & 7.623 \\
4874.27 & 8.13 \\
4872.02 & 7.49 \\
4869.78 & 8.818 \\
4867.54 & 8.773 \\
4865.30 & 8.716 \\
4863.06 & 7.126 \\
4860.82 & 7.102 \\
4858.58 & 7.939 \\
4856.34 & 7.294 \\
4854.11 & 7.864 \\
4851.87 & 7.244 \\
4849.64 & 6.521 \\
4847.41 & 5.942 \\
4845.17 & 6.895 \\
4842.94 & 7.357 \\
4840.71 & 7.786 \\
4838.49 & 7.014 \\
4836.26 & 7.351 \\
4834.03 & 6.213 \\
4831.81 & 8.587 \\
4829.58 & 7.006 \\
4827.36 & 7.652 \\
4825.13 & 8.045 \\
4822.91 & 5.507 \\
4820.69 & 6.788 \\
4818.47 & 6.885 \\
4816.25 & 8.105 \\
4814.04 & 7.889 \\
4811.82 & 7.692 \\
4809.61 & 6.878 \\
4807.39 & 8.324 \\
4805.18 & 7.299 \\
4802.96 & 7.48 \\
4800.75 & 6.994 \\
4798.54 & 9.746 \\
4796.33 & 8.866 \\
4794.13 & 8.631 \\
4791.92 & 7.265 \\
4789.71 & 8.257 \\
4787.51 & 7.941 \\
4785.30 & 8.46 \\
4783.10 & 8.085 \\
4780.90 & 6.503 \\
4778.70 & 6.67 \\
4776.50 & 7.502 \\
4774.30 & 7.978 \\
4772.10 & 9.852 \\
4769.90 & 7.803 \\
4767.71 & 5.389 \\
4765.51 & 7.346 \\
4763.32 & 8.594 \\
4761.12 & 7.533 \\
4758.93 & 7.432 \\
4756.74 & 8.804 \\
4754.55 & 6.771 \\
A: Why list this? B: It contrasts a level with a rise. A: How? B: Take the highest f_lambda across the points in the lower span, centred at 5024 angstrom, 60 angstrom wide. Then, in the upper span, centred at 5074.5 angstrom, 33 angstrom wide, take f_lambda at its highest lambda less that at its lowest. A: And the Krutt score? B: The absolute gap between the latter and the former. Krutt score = 8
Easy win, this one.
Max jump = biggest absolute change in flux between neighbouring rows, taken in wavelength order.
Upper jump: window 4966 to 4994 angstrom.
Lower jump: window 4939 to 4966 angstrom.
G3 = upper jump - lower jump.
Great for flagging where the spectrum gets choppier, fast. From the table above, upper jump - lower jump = -1.3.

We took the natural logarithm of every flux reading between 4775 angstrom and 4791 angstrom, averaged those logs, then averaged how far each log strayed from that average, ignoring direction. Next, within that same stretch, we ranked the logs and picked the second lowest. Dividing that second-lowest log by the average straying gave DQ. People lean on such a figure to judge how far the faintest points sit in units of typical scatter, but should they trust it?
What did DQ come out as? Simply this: 22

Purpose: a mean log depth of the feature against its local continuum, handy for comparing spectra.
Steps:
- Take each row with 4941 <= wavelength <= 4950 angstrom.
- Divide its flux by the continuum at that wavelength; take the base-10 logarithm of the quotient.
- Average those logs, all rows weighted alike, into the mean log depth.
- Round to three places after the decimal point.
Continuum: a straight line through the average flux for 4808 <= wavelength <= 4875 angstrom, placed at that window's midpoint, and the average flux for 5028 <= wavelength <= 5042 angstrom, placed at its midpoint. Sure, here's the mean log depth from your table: 0.028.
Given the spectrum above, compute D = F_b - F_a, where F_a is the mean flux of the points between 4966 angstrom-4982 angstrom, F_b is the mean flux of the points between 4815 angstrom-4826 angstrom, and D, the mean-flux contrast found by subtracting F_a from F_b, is -1.0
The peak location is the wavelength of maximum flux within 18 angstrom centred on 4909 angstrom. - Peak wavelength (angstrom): 4905.80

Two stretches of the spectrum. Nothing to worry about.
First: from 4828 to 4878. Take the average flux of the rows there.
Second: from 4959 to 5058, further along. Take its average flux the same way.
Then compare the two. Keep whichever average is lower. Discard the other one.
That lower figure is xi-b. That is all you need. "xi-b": 7.49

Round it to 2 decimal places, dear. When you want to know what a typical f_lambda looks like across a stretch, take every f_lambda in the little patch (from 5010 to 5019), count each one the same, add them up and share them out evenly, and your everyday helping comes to 7.45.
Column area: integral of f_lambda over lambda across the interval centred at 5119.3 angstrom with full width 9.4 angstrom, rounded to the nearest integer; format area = 66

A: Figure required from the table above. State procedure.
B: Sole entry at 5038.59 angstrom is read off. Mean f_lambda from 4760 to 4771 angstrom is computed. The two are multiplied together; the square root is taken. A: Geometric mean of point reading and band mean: 7.56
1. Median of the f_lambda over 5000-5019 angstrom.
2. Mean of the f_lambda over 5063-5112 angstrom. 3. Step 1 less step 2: -0.34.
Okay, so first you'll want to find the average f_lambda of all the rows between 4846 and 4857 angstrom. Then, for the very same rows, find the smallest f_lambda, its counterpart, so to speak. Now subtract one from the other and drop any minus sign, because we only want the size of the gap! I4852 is 1.0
